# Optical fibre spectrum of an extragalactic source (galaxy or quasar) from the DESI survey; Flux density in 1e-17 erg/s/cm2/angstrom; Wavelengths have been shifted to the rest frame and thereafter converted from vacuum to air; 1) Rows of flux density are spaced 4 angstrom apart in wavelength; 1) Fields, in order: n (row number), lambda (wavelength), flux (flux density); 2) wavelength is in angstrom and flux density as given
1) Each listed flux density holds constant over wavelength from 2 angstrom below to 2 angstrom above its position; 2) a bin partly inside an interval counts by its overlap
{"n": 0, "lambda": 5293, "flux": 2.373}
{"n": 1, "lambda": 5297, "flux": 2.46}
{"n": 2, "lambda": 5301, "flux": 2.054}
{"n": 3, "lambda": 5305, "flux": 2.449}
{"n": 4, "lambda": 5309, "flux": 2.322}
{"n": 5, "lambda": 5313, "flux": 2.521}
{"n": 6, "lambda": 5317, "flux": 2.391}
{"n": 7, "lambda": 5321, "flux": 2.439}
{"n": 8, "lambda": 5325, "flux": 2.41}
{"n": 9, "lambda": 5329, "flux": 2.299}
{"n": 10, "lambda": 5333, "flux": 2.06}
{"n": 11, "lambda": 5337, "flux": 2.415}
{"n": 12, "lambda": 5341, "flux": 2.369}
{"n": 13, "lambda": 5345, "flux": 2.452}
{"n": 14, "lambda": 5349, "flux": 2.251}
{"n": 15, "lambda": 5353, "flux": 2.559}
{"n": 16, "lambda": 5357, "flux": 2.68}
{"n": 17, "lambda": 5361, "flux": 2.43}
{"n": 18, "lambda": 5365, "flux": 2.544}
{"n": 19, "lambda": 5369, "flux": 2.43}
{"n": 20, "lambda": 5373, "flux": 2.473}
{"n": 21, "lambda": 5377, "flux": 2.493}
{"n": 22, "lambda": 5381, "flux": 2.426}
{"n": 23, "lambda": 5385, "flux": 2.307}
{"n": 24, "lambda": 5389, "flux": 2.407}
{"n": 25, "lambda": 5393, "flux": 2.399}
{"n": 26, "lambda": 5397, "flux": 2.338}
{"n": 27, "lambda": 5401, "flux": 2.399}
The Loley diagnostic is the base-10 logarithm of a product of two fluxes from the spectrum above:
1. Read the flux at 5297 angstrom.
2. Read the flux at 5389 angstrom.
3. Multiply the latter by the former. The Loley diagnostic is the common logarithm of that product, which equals 0.772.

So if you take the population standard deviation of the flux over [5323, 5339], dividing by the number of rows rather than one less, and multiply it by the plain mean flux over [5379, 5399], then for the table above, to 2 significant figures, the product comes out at 0.34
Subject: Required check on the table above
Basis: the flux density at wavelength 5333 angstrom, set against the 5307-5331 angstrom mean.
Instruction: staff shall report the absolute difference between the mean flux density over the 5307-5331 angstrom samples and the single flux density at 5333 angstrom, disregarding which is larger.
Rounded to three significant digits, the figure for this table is 0.337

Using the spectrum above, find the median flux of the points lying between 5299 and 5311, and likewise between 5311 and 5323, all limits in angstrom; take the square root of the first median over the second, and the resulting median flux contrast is 0.98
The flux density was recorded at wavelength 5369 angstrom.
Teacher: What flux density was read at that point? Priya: 2.43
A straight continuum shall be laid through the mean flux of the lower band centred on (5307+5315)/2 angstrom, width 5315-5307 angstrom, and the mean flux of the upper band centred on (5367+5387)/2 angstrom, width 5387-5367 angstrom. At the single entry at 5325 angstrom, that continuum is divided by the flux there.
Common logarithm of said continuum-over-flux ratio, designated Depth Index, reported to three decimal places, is 0.002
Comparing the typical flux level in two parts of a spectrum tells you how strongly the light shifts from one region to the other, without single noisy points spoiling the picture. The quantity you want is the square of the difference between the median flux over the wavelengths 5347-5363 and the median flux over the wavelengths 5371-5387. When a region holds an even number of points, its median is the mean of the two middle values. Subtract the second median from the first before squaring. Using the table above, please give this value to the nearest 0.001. 0.002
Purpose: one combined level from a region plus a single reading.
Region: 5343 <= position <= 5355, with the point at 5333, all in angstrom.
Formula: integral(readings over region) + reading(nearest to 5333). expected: 31.1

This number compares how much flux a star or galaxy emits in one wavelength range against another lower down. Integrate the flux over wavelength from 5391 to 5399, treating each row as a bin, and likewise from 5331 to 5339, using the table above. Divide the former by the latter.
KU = 1.06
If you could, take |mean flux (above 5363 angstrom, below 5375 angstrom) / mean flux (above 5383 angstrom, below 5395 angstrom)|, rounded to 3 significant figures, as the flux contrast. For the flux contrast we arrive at 1.05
